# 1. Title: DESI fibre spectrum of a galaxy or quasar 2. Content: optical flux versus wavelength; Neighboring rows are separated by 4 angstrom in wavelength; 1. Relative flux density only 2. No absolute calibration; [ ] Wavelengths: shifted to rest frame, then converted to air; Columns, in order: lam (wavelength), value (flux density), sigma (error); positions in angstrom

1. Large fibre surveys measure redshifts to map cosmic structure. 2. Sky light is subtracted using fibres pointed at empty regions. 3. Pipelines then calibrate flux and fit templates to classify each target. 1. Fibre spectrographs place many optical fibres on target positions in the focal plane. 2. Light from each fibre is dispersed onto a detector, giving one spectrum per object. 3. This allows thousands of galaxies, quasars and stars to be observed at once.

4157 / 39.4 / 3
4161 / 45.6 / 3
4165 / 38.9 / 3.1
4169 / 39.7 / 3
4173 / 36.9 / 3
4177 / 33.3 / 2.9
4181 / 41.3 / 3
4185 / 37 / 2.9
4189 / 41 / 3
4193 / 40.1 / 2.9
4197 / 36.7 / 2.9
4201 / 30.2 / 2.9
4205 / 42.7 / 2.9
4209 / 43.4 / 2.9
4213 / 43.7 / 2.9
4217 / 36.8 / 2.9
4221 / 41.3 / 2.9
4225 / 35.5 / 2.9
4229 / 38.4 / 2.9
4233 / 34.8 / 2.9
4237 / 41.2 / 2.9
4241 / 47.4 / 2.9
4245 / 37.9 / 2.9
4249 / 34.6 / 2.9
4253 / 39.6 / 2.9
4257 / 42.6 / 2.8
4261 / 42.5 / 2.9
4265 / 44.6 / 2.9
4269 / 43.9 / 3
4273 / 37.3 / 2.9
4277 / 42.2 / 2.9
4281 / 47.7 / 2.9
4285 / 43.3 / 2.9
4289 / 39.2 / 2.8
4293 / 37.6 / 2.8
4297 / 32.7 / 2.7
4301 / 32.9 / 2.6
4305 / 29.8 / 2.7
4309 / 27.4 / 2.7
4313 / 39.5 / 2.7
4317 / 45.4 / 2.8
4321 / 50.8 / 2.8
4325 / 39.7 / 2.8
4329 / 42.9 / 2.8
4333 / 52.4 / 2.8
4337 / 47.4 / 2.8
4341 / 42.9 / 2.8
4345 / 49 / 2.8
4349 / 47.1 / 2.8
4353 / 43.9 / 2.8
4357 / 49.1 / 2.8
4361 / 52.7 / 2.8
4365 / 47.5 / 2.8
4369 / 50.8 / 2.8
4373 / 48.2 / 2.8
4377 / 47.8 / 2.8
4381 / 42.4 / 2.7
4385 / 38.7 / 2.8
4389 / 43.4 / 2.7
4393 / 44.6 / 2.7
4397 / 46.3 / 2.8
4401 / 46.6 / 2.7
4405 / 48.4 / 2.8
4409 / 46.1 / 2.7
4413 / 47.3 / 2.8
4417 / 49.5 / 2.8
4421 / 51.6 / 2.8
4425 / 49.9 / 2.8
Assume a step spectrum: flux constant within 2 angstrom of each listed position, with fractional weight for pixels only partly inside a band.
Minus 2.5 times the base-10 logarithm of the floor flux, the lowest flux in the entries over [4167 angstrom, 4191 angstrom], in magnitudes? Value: -3.81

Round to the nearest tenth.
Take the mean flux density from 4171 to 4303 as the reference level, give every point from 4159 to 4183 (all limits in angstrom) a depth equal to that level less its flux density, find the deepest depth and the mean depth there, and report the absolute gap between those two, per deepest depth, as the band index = 1.0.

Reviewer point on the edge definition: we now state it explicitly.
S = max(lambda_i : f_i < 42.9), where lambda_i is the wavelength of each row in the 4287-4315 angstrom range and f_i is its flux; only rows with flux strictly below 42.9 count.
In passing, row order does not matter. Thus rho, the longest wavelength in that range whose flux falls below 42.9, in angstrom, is 4313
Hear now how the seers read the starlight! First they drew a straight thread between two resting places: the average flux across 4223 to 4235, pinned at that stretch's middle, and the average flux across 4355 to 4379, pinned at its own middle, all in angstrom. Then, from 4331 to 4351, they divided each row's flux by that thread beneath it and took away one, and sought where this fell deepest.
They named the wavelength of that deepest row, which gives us 4341 angstrom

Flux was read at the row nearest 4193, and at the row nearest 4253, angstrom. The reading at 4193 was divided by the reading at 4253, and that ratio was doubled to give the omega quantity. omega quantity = 2.03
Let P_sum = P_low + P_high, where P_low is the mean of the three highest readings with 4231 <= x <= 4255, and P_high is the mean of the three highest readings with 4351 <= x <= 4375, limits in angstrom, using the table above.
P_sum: 93.6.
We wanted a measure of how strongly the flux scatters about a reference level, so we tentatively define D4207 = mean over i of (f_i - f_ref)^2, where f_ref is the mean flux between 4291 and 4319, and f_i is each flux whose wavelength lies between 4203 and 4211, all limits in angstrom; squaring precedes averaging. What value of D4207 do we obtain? 64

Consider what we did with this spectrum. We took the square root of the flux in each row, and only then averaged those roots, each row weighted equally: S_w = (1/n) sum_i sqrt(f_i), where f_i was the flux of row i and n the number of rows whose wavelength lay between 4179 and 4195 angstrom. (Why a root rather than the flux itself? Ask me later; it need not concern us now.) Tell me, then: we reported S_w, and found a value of 6.31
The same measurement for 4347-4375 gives 6.96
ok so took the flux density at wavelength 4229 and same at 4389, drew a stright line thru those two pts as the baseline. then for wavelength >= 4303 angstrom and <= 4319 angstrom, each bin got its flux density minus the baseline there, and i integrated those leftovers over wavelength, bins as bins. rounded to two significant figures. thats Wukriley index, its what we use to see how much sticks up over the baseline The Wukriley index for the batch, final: -87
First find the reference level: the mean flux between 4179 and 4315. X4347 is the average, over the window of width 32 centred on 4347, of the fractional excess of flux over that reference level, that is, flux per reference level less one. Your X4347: 0.23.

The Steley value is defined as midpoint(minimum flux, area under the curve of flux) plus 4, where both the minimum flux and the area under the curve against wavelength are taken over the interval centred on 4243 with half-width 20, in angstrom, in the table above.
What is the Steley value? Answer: 810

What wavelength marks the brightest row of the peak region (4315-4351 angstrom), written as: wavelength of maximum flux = 4333 angstrom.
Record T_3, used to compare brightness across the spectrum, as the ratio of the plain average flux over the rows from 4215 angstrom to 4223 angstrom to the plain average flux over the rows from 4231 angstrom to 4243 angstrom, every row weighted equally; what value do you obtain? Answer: 0.95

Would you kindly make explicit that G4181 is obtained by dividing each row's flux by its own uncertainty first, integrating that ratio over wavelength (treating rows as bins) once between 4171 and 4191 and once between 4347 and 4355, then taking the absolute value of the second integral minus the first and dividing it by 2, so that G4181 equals 63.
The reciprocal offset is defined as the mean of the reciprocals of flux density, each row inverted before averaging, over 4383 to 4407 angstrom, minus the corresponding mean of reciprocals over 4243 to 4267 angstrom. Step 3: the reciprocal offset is -0.0025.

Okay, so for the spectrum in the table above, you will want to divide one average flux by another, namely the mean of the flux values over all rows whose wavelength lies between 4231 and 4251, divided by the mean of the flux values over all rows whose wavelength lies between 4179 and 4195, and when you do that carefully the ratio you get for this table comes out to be 0.98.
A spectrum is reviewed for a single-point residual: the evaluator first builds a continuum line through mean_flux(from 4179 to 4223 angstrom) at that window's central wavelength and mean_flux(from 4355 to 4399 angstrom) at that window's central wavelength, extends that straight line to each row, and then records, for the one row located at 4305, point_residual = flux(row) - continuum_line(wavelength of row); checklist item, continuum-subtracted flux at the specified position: -14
